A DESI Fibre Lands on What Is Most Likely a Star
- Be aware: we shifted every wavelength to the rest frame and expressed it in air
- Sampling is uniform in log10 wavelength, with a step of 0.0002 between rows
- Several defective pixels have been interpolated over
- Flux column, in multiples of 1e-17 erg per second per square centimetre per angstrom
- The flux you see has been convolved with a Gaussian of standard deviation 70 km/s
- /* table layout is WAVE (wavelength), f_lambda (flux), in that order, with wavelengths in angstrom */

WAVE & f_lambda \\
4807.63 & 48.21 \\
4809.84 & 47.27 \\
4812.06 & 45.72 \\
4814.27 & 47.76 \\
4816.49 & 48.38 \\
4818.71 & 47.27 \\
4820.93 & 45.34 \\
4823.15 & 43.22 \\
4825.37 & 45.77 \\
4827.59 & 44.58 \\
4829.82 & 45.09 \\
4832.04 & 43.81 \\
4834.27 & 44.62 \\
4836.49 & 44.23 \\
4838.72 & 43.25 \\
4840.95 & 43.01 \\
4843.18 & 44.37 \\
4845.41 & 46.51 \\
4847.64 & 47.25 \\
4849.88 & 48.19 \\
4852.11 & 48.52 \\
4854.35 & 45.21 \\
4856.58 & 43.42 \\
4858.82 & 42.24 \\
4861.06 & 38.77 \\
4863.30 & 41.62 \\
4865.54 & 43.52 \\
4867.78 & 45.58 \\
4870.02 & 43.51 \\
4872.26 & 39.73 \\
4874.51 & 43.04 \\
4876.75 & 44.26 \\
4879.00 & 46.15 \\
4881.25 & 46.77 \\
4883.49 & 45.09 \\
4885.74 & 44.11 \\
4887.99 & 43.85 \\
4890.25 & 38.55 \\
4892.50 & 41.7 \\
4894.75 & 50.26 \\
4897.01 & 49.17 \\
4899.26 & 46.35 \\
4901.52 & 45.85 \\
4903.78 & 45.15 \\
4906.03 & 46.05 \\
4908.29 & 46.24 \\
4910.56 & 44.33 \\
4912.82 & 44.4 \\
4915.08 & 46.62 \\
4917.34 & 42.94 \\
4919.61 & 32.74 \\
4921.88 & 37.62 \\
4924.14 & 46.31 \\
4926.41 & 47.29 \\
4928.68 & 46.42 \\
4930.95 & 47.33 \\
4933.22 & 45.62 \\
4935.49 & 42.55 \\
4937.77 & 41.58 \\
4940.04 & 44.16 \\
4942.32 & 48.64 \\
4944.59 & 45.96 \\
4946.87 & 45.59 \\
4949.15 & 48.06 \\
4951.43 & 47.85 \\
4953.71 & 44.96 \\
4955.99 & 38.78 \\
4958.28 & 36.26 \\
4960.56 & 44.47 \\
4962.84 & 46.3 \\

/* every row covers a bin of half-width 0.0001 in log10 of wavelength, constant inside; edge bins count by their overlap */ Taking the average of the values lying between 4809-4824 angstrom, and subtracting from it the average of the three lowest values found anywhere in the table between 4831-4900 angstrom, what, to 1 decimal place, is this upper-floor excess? 7.4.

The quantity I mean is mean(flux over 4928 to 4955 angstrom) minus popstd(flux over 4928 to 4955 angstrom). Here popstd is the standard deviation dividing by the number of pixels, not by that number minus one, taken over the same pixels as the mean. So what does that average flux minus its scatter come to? 43.6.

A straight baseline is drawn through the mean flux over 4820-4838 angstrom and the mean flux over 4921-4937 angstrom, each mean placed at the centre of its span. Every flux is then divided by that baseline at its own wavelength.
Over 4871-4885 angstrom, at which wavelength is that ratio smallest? 4872.26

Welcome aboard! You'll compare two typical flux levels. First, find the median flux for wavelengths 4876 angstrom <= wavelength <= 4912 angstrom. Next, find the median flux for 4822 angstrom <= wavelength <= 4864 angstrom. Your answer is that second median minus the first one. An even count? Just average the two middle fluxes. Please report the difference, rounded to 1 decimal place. -1.1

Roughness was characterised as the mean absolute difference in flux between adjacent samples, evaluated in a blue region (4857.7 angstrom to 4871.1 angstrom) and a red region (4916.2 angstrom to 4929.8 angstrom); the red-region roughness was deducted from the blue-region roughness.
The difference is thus -2.7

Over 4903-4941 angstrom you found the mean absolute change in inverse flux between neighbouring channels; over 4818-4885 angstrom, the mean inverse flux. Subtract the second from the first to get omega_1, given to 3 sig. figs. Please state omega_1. -0.0209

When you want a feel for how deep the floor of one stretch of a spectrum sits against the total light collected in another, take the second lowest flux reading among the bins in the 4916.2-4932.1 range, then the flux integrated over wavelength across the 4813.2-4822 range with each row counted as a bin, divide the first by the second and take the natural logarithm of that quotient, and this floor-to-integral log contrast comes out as -2.4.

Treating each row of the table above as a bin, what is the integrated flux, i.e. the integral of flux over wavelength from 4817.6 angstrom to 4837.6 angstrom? 898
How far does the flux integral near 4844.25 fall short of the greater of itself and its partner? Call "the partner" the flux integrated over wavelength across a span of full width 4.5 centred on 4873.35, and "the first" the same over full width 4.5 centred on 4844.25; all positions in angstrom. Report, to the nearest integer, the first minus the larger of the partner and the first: 0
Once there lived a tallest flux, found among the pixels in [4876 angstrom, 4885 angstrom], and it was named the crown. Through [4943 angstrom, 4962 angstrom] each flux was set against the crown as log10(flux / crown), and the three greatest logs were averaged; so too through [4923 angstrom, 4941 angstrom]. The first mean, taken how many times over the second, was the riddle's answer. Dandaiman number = 2.1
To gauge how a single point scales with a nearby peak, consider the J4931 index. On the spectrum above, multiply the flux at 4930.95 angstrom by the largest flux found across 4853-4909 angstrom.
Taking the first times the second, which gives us 2379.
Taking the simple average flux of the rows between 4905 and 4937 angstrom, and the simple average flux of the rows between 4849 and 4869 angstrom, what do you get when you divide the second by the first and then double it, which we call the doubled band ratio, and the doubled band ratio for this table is 2.00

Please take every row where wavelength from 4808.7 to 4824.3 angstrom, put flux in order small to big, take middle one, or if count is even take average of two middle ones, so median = 47.3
